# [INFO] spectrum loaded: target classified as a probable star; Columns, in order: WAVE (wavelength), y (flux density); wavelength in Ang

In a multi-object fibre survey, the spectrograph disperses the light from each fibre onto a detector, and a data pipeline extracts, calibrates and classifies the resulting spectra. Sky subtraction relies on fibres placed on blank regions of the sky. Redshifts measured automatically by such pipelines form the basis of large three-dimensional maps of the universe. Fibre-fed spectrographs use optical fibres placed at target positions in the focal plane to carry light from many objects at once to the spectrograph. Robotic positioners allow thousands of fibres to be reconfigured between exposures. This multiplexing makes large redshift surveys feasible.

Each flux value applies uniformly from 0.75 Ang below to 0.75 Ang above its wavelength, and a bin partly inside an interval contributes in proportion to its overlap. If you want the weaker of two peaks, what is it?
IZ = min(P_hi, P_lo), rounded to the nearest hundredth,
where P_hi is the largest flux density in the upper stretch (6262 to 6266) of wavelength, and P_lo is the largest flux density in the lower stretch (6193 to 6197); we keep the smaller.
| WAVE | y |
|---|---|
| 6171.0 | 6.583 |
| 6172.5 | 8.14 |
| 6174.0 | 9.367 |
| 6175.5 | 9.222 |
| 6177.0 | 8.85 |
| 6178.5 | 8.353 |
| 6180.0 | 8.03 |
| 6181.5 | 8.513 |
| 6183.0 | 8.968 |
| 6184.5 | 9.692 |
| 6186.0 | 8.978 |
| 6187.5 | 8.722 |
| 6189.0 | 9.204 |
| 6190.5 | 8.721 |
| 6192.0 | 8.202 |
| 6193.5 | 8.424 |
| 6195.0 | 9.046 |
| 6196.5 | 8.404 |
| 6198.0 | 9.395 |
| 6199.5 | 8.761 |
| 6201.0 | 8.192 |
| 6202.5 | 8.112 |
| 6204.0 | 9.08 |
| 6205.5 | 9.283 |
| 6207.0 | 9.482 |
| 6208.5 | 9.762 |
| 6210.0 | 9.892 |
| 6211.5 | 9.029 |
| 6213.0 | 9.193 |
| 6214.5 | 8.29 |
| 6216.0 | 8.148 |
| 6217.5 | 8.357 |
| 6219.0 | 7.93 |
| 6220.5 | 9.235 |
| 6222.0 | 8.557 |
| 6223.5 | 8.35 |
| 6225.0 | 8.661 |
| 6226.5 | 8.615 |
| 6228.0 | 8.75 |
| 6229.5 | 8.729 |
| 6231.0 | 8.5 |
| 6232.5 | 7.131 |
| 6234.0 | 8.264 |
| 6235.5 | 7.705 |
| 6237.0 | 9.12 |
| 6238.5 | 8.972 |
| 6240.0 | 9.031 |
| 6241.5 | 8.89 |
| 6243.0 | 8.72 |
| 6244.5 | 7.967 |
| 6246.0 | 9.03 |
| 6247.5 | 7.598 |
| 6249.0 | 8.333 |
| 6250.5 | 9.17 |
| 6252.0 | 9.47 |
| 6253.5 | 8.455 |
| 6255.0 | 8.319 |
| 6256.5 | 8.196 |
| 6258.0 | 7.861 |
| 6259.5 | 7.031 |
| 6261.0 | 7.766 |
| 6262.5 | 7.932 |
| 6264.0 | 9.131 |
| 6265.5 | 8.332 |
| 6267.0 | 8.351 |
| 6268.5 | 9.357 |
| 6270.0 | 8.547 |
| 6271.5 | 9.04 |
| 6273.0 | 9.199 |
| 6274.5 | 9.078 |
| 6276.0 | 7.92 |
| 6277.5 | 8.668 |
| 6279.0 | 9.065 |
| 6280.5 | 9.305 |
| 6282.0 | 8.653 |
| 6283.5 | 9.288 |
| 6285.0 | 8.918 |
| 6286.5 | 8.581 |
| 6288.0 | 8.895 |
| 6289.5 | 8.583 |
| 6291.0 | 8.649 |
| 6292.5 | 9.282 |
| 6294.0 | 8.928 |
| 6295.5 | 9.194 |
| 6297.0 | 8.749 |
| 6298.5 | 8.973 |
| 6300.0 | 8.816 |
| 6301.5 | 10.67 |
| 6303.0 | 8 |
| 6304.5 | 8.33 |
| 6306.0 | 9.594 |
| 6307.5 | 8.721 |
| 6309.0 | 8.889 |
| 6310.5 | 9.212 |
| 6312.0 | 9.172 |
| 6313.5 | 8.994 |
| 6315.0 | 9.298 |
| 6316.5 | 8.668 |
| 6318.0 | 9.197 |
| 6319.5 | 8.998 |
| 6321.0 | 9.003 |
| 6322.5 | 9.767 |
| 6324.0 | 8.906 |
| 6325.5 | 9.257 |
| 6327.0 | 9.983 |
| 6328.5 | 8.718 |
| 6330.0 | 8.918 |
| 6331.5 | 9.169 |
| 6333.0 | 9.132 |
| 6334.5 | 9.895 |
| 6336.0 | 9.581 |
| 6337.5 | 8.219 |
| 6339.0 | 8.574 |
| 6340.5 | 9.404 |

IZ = 9.05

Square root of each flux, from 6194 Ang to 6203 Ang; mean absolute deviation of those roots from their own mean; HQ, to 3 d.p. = 0.071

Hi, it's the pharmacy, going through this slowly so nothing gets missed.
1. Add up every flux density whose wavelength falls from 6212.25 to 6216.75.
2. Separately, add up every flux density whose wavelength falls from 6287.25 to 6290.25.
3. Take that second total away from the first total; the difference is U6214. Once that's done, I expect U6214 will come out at 8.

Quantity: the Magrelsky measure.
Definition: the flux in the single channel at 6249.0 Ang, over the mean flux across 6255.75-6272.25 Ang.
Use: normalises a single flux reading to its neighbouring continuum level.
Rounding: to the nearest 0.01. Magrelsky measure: 1.00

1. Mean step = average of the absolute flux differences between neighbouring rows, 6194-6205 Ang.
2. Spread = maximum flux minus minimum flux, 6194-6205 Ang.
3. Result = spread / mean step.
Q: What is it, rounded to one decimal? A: 2.0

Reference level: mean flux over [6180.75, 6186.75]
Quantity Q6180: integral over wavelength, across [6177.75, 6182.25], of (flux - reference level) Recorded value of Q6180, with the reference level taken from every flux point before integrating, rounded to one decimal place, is -3.3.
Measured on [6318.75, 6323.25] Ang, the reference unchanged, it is 1.0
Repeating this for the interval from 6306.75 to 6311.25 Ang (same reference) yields -0.4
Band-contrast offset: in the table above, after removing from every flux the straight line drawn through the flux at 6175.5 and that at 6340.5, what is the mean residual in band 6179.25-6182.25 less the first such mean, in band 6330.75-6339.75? -0.65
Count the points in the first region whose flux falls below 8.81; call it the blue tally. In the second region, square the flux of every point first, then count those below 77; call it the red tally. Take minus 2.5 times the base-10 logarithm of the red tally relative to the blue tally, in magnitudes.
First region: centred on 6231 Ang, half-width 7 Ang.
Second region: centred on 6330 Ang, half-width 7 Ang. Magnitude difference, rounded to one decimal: 2.3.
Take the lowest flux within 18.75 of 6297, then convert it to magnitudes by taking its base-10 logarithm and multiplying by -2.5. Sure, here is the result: -2.26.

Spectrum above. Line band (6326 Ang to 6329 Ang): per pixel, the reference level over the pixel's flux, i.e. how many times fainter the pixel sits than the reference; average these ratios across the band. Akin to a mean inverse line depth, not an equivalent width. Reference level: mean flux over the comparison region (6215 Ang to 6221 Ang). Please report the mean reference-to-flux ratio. 0.90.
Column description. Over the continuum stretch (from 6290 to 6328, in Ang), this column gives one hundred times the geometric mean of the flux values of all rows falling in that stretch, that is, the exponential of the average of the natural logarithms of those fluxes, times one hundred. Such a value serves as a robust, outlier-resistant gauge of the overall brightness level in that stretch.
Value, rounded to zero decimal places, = 908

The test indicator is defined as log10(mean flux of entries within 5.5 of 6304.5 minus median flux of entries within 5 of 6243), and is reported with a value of -0.9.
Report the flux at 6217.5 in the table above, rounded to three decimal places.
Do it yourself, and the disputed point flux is 8.357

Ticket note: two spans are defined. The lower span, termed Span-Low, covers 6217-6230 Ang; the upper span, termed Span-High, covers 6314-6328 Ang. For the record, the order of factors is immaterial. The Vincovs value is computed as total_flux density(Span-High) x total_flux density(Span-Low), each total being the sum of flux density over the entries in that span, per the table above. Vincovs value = 6412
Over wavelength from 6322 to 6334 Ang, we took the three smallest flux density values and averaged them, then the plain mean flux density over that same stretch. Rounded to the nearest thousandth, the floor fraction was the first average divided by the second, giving 0.958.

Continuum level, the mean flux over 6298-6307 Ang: 9.06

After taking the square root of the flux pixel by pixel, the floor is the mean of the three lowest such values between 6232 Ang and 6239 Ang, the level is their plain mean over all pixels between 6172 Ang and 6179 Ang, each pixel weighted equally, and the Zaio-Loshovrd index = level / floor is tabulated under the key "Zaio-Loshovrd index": 1.07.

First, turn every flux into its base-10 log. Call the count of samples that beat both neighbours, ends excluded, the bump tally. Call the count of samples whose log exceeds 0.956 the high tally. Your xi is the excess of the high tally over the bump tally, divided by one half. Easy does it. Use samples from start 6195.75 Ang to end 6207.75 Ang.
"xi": 6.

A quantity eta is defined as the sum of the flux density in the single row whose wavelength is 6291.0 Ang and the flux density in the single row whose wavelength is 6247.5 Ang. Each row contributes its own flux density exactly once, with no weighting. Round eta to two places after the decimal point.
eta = 16.25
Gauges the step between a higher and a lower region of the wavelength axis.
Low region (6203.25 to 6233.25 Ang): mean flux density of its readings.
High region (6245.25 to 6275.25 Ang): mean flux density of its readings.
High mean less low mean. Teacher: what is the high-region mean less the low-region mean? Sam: -0.2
